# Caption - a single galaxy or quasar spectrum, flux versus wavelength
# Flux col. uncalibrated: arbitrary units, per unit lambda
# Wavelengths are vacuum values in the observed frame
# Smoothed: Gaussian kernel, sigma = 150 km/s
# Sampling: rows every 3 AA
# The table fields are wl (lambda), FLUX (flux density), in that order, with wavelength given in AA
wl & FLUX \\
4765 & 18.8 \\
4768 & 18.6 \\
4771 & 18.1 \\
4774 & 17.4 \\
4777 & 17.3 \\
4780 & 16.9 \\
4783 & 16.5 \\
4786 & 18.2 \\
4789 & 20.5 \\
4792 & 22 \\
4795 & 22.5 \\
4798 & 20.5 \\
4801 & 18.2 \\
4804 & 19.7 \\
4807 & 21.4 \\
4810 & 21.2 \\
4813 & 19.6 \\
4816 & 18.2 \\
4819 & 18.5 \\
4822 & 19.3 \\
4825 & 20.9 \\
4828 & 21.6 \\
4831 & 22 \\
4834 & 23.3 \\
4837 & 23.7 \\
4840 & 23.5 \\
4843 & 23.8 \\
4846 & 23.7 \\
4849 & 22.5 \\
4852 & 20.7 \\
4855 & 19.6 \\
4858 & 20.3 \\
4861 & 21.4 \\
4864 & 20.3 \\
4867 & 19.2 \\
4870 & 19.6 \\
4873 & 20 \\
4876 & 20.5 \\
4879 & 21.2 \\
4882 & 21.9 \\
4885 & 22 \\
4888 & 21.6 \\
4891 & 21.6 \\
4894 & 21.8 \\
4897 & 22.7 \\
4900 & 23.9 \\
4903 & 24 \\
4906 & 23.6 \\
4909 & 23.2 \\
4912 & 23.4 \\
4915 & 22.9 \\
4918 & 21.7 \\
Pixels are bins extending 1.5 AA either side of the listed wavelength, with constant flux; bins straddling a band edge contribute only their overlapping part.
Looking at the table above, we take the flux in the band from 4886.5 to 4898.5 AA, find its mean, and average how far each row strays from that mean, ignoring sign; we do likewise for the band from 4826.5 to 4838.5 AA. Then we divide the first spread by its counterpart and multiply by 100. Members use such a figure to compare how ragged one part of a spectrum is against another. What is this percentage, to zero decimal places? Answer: 46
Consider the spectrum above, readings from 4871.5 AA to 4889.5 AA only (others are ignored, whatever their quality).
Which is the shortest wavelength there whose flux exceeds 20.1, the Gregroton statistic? 4876 AA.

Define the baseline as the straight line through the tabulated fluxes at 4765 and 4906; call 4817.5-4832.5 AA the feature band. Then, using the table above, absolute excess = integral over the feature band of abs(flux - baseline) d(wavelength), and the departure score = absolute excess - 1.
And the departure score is 15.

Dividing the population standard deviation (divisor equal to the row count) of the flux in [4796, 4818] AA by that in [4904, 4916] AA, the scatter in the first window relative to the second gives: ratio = 4.7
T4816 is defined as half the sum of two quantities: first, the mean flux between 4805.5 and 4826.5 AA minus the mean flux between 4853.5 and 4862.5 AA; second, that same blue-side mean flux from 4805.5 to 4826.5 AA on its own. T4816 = 9.7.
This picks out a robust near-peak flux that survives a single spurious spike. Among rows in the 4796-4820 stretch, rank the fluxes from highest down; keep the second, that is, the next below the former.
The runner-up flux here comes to 21.2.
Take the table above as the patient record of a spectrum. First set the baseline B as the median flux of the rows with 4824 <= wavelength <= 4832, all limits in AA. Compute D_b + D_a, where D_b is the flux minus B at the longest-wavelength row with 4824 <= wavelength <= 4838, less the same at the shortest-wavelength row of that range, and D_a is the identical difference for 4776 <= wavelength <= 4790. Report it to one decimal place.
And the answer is 6.0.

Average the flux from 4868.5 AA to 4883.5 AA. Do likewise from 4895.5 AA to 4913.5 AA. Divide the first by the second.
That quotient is 0.88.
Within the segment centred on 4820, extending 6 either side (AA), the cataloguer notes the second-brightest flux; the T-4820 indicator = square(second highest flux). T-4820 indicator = 372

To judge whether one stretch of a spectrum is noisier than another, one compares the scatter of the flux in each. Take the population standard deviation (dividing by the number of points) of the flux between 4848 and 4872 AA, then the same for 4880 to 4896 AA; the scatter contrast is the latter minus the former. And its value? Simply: -0.85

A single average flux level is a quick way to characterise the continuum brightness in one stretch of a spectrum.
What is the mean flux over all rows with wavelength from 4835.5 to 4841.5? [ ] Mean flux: 23.6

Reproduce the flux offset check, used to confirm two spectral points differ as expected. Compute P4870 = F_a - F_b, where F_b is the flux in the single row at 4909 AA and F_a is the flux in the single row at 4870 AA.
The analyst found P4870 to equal -3.6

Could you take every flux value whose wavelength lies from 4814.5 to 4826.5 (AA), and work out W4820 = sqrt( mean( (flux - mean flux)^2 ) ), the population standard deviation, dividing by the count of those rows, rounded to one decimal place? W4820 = 1.0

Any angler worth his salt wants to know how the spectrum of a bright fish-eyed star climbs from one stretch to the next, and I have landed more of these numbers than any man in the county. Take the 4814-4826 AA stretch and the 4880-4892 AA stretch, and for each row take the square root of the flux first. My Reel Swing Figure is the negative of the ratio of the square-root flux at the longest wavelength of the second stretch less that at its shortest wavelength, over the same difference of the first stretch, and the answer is 0.1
